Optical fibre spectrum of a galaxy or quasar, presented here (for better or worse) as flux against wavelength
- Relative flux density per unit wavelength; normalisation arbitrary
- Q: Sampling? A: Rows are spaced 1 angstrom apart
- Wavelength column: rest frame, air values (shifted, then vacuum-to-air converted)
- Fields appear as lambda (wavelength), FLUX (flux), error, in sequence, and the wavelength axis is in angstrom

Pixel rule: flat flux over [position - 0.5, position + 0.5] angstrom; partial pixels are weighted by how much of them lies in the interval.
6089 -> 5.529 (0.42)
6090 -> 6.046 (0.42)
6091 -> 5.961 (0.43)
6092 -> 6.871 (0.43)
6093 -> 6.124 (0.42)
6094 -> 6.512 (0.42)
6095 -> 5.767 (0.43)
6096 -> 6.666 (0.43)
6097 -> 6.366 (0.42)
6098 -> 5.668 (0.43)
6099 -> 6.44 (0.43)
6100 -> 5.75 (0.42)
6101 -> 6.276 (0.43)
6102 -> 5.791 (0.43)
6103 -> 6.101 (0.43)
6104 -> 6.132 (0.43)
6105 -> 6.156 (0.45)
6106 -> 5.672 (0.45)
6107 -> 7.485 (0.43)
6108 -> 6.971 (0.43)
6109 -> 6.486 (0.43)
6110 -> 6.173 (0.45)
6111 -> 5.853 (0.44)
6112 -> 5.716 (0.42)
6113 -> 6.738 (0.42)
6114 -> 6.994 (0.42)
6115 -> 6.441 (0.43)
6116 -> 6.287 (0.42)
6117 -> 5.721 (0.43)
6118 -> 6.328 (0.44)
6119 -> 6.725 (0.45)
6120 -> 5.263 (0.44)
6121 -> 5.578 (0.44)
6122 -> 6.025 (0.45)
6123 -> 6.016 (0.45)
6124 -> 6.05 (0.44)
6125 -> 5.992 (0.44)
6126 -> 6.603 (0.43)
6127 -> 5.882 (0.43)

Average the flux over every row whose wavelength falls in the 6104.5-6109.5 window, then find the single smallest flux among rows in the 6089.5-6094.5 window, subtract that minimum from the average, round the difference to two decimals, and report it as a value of 0.59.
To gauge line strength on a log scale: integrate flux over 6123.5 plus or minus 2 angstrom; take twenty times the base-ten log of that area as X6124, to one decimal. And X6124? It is 27.6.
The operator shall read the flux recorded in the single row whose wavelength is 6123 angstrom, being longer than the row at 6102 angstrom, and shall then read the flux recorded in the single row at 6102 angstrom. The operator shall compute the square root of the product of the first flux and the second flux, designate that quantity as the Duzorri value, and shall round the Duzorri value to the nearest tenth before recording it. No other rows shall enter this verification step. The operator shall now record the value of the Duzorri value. 5.9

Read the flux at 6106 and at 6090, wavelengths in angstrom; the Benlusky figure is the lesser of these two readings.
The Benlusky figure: 5.67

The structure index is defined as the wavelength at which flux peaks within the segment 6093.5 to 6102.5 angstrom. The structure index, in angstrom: 6096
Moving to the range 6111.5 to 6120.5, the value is 6114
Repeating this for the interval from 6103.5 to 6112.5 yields 6107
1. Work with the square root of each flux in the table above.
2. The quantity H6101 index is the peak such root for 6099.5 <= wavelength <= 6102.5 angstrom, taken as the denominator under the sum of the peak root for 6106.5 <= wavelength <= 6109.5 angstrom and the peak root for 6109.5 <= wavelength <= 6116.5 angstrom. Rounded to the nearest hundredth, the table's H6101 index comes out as 2.15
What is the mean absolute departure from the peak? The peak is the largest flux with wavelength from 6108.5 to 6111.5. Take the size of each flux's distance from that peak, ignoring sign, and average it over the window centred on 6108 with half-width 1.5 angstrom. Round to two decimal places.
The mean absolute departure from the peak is 0.49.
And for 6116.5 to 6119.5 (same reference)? 0.39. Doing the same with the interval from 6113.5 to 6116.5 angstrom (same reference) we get 0.25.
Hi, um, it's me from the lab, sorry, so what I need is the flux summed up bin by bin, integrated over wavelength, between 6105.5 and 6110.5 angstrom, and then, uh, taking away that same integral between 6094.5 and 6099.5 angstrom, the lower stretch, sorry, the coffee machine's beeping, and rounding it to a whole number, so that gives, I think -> 2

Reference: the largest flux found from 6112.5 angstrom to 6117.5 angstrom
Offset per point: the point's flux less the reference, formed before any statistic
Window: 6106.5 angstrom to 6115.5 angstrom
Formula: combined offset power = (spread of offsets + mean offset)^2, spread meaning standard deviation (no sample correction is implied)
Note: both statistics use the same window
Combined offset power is 0.01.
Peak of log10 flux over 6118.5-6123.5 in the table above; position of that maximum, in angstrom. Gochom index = 6119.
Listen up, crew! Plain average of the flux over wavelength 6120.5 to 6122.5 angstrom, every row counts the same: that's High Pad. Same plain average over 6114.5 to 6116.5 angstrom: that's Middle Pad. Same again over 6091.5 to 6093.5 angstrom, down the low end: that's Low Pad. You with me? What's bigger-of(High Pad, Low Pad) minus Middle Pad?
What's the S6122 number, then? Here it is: 0.13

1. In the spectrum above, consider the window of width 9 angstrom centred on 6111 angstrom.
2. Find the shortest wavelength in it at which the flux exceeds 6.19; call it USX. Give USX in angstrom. 6107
